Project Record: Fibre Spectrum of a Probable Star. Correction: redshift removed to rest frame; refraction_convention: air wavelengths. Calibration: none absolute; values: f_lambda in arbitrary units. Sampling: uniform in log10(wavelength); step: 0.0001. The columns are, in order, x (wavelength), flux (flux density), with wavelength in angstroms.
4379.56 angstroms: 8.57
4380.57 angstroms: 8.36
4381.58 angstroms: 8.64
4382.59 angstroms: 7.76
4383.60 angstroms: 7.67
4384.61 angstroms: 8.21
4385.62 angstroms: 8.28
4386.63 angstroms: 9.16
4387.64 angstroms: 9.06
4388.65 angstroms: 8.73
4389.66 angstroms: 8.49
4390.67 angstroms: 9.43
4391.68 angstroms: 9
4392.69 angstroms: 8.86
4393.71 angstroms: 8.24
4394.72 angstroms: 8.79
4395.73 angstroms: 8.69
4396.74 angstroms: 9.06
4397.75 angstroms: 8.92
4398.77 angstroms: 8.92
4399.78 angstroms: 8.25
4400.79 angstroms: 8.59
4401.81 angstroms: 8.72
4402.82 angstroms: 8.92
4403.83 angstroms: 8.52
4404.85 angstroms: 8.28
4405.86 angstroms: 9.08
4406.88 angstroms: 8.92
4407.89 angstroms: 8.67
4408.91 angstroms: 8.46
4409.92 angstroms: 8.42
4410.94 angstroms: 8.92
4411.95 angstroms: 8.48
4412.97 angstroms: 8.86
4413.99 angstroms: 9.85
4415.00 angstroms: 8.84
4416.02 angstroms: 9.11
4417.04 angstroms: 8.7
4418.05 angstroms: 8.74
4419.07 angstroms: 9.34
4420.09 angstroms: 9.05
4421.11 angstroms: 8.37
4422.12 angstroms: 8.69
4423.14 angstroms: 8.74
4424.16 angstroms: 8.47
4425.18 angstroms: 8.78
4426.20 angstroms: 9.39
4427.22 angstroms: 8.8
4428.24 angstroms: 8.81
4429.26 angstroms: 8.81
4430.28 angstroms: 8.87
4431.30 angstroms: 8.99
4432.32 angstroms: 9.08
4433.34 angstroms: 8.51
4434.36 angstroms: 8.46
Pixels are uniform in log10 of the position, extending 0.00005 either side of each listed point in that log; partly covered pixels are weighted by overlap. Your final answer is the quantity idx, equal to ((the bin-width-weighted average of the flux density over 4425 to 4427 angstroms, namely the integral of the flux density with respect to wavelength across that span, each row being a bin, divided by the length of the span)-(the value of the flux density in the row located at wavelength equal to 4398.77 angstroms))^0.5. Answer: 0.41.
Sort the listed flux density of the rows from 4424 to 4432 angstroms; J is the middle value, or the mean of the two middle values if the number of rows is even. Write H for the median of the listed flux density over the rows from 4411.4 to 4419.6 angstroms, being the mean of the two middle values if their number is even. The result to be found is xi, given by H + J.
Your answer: 17.7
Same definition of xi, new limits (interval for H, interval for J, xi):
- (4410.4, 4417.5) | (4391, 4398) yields 17.7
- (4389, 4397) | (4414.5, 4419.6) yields 17.7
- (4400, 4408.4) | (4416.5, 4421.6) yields 17.4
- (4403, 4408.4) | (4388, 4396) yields 17.4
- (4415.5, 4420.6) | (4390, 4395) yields 17.9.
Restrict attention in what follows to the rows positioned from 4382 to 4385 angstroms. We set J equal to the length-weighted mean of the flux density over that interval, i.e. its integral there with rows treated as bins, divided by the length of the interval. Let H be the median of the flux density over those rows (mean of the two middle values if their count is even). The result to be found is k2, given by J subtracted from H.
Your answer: -0.12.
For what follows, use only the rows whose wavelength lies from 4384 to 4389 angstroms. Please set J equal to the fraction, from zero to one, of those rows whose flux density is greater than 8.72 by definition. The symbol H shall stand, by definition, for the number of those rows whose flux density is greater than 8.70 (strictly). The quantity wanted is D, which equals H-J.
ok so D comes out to 2.4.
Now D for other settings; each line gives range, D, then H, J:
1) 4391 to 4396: 2.4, 3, 0.6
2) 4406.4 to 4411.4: 1.6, 2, 0.4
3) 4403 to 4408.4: 1.6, 2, 0.4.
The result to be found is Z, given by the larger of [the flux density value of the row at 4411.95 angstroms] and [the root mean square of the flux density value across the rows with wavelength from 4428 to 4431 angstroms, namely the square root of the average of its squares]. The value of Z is 8.83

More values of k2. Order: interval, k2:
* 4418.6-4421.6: 0.15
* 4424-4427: -0.13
